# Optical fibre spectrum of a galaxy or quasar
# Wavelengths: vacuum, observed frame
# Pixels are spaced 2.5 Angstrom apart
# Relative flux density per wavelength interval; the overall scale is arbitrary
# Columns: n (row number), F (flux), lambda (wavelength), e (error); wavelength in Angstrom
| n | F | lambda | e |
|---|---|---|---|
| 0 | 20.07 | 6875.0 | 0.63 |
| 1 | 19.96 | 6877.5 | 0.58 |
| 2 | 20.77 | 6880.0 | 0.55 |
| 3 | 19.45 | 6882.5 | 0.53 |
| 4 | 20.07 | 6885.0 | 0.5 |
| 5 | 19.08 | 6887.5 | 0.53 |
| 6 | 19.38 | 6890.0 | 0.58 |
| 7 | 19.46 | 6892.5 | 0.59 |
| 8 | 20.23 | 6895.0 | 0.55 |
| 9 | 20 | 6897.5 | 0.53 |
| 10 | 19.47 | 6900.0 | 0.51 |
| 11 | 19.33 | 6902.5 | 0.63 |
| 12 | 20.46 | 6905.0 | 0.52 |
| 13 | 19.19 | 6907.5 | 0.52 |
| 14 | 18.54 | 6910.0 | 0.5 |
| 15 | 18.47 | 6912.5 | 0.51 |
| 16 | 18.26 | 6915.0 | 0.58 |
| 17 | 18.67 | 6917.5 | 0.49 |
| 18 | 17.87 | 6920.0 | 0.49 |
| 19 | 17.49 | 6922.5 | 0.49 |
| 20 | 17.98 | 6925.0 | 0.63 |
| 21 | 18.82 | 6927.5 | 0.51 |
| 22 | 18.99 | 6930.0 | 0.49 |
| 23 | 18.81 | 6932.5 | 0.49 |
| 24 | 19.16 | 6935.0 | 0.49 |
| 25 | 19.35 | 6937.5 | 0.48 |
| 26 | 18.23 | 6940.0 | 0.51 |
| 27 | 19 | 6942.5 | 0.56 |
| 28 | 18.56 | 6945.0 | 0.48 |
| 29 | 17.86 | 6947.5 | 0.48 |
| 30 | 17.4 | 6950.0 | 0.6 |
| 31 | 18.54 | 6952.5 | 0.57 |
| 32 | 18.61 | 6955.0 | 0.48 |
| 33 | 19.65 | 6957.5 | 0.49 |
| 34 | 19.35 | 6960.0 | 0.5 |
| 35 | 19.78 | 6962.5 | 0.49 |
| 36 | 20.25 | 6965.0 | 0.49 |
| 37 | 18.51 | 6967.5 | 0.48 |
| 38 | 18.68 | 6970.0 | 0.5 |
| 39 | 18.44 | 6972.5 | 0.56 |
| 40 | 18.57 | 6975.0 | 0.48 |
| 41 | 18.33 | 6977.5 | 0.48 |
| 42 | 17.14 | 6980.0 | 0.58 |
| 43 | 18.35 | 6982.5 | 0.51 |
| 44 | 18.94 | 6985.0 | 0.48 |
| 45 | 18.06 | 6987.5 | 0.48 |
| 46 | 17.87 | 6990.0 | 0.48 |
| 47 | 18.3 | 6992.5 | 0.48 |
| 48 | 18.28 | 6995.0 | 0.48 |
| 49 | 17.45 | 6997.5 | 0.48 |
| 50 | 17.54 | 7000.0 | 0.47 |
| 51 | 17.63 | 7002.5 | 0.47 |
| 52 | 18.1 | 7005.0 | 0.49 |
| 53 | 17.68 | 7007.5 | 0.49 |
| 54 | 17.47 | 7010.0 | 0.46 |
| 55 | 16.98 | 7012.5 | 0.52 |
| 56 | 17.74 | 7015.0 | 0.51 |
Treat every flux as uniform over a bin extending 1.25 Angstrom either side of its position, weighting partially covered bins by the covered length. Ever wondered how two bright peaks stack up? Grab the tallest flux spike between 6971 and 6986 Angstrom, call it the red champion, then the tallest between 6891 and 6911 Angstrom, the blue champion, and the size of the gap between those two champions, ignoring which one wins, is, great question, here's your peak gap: 1.5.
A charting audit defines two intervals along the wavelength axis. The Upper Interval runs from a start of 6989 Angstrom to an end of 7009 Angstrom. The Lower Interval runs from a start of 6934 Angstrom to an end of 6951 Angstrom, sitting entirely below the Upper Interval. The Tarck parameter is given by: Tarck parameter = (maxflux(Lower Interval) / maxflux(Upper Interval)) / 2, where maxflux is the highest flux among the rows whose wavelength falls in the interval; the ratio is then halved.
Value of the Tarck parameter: 0.53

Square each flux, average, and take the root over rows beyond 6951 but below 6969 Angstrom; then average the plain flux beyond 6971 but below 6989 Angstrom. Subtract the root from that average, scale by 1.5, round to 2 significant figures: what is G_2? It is -1.5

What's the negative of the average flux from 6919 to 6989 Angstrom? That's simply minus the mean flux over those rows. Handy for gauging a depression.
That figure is -18.6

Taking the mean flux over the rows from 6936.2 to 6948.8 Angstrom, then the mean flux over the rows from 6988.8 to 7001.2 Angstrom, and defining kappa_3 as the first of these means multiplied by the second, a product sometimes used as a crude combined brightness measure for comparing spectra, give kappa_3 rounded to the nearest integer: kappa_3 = 333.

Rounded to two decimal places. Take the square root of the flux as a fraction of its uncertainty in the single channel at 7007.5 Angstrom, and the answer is 6.01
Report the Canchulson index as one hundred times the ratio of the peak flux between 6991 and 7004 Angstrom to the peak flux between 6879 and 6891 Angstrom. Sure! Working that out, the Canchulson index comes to 88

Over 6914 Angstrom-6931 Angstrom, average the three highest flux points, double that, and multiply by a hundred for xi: 3765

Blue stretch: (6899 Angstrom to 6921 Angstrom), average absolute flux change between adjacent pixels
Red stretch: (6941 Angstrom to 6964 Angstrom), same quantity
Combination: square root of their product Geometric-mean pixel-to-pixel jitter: 0.58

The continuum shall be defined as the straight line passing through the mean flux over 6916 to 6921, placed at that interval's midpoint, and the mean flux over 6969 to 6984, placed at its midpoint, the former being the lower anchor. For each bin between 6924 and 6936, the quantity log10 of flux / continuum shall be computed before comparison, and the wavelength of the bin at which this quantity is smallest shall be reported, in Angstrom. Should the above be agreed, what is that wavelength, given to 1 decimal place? 6925.0 Angstrom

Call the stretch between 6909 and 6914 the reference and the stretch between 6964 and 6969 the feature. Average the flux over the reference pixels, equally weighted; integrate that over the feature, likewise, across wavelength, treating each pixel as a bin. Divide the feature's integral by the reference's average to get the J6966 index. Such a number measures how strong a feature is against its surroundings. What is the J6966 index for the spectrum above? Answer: 5.2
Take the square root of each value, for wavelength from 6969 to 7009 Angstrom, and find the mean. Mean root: 4.25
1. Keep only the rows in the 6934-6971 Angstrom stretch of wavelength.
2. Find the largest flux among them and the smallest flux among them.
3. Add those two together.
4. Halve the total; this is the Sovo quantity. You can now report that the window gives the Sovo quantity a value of 18.8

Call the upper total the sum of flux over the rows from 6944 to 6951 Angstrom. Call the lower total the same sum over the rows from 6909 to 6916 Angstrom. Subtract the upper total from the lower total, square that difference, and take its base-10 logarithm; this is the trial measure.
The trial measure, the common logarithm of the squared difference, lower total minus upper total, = 0.3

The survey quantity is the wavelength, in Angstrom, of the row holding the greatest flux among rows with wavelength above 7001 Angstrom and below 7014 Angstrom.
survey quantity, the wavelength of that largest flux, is 7005.0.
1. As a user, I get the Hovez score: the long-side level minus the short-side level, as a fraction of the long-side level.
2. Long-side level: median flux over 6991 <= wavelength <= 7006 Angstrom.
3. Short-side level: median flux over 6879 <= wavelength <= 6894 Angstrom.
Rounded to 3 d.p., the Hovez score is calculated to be -0.089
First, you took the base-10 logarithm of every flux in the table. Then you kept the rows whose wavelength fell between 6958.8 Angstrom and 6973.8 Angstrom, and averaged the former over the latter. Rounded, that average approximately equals 1.28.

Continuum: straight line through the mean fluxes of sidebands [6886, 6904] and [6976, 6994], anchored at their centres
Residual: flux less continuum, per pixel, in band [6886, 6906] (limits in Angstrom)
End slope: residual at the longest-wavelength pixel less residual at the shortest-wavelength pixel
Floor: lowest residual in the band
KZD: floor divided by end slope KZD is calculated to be -0.4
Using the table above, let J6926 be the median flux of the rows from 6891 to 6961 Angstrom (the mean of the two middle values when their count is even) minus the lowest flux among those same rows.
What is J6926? 1.4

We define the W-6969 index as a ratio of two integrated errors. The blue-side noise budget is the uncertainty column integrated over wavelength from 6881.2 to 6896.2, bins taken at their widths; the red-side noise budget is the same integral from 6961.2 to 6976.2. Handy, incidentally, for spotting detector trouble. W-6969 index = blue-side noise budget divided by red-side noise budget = 1.09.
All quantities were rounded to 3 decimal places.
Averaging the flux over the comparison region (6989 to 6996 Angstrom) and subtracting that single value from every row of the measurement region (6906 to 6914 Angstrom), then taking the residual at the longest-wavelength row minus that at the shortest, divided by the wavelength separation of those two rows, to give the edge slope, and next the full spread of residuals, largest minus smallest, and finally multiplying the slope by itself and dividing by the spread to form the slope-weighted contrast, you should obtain 0.029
